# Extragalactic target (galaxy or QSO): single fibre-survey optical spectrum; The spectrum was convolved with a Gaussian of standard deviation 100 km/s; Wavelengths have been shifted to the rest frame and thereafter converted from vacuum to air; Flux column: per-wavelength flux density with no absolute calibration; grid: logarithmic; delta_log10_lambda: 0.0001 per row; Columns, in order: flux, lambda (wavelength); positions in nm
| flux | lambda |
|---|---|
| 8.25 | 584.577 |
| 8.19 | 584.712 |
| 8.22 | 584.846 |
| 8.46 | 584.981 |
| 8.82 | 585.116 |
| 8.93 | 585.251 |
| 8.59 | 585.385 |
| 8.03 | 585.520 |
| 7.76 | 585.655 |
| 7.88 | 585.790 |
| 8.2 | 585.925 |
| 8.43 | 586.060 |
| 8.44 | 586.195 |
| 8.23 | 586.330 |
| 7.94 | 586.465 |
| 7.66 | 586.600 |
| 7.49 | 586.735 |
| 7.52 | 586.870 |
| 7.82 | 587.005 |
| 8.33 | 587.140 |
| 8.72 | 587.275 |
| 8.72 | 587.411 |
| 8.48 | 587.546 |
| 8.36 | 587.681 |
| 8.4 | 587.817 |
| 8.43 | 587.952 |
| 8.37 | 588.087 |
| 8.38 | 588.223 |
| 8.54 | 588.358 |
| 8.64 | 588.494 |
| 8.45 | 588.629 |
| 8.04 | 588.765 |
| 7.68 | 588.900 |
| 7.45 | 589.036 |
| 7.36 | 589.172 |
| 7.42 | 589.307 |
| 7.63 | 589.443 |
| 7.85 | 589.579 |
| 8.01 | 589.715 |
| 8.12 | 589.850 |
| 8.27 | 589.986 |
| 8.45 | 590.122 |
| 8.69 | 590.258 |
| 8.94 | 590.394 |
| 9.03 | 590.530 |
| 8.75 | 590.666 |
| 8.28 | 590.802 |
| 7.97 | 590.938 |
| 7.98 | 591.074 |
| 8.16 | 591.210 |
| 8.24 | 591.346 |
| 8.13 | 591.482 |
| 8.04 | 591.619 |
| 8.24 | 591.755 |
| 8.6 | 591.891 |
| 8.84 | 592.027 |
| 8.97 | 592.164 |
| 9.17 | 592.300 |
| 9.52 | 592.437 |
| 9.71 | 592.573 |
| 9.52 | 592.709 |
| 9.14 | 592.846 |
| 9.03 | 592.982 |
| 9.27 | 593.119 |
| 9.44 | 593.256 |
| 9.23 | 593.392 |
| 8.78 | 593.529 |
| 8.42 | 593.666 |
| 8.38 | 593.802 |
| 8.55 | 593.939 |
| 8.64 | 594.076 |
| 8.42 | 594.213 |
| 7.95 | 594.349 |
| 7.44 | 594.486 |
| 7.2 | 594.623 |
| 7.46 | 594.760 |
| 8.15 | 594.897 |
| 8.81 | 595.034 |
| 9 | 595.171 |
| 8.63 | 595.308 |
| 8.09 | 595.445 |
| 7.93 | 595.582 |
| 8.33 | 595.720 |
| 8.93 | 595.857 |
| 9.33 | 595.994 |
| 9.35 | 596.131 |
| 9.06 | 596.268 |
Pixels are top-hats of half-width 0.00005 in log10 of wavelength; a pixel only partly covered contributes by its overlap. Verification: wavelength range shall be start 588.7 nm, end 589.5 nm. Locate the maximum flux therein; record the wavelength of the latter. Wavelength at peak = 588.765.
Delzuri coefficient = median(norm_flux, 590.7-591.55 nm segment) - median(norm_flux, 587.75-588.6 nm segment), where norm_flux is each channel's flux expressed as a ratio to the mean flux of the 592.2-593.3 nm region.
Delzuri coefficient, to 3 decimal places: -0.029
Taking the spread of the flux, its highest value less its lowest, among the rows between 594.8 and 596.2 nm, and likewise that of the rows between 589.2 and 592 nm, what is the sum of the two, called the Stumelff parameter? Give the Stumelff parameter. 3.0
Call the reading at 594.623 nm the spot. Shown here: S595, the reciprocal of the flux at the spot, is 0.139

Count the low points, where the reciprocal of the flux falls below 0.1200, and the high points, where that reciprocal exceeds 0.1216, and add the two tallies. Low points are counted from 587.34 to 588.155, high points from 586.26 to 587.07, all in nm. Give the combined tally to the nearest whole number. 11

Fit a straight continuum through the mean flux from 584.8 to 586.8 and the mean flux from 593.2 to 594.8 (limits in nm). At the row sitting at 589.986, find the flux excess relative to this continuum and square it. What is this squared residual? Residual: 0.00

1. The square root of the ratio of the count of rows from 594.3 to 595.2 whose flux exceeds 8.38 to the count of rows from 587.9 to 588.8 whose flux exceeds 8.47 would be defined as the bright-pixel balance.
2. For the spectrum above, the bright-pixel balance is 1.00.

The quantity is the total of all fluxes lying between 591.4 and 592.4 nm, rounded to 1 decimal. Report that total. 60.0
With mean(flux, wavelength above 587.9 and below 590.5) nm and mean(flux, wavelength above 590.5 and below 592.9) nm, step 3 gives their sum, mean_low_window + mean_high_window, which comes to 16.8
